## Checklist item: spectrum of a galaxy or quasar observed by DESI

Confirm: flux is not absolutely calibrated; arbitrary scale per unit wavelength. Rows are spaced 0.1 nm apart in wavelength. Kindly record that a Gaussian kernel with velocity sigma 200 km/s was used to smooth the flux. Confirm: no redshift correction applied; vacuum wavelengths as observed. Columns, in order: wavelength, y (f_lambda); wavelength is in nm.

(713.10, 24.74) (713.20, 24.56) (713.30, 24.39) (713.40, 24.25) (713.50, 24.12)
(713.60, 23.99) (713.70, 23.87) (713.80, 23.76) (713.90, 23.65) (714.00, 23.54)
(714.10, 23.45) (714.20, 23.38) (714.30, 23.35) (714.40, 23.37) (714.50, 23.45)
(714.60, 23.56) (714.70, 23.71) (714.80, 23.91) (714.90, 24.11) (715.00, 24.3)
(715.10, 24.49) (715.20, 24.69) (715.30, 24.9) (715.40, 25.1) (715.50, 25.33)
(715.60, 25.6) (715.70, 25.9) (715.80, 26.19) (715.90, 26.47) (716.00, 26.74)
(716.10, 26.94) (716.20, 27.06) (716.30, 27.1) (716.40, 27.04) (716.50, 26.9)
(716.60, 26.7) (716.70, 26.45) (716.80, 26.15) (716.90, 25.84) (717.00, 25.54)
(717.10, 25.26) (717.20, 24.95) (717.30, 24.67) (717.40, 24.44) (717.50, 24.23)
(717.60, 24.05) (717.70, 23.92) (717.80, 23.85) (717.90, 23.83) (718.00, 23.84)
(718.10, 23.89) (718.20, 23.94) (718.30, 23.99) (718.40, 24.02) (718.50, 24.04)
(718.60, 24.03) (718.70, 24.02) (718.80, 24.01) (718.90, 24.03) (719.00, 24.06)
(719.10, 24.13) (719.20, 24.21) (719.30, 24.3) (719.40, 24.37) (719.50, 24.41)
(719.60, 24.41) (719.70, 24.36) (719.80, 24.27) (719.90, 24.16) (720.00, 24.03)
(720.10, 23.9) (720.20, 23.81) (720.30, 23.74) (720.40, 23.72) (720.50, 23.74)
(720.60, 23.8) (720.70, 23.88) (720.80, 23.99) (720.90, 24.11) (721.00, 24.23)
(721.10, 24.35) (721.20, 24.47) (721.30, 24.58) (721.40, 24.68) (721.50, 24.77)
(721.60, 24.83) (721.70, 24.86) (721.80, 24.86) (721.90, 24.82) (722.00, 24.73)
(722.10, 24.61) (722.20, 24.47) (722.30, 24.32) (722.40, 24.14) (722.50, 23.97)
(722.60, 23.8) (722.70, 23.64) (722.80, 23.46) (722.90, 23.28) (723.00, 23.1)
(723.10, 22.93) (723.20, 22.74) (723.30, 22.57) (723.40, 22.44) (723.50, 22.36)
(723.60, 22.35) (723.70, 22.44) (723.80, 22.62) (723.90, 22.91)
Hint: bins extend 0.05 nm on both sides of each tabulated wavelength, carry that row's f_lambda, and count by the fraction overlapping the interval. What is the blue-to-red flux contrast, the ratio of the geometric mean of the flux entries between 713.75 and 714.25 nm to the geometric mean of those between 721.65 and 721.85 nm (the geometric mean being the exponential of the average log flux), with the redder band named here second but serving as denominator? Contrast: 0.95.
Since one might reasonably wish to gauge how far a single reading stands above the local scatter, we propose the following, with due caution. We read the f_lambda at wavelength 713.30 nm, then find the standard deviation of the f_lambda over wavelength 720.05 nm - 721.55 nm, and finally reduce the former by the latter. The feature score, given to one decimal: 24.0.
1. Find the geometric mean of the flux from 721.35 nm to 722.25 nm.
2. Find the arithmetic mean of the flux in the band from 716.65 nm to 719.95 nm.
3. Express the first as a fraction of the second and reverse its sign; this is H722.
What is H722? -1.01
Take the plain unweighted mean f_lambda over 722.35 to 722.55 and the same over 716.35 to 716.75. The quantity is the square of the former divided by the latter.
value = 21.6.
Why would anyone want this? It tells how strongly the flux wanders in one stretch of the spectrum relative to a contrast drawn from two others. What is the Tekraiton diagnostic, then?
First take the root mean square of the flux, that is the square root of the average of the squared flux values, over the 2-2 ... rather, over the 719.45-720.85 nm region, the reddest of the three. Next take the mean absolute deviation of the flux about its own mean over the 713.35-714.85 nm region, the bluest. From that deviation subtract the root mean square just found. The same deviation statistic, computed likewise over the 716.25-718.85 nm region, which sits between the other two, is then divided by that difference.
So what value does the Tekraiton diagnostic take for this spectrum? -0.043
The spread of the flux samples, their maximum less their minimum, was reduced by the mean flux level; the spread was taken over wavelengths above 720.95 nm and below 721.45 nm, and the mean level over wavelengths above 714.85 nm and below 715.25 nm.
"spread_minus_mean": -23.9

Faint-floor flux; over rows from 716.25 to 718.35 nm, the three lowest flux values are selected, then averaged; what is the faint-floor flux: 23.8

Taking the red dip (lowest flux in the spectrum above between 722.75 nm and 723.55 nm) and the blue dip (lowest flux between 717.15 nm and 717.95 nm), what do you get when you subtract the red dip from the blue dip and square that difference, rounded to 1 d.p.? 2.2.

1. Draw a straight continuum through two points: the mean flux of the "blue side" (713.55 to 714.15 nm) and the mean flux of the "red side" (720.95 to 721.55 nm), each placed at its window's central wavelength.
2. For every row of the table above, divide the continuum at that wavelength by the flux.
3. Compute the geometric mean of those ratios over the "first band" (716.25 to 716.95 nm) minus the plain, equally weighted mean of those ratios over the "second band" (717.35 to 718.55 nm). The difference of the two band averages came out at -0.10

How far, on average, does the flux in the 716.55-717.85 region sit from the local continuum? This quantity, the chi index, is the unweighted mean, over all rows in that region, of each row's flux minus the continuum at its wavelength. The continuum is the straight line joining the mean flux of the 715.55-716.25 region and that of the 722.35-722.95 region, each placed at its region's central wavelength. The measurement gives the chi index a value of -0.81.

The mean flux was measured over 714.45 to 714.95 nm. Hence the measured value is 23.7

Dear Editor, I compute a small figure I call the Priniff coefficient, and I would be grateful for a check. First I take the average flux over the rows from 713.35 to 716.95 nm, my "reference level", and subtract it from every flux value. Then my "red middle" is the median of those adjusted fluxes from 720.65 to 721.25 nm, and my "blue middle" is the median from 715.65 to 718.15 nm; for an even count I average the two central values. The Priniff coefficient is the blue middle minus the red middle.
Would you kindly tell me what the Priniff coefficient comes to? 1.7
